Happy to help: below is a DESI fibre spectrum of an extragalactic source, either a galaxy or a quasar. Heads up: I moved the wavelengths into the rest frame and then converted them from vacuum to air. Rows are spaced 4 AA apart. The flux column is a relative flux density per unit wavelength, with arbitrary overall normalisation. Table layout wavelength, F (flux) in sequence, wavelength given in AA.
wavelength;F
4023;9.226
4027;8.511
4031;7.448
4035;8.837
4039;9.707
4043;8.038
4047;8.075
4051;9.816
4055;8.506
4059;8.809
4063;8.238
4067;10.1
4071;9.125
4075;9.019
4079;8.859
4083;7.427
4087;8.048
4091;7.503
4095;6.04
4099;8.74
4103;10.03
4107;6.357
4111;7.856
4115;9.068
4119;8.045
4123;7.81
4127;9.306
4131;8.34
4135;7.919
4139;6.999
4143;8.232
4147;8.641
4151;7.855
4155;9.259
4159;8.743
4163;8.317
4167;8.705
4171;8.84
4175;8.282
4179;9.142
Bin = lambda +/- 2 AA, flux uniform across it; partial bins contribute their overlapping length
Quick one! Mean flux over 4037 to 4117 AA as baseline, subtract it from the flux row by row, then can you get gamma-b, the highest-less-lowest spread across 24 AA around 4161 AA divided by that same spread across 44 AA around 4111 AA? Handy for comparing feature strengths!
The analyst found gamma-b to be 0.35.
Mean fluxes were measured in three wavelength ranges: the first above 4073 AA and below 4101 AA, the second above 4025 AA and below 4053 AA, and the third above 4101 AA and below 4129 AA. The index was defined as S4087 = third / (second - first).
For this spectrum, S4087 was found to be 12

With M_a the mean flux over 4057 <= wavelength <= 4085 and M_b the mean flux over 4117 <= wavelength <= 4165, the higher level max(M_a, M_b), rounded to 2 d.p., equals 8.80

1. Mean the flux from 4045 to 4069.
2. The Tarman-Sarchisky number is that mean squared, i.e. 80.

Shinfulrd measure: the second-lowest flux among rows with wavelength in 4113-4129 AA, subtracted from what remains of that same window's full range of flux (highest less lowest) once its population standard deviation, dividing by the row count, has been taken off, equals -7.2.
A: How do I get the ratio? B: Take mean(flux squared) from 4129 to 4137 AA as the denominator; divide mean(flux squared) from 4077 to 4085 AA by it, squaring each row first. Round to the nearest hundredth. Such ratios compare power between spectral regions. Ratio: 1.01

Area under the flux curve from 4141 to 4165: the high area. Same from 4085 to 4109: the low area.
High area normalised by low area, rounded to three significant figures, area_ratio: 1.09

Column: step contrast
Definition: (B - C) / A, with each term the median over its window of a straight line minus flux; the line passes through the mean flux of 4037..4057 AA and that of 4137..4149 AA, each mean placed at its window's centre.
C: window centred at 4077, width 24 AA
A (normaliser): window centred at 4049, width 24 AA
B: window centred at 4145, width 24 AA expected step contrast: 3.2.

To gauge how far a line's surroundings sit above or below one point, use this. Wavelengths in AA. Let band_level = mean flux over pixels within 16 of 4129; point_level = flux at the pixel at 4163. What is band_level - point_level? -0.10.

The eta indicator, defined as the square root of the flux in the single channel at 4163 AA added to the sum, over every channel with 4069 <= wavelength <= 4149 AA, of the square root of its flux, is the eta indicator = 59.9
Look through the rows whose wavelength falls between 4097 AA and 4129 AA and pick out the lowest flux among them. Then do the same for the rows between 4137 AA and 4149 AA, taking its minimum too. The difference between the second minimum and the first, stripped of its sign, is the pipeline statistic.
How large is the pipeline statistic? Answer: 0.64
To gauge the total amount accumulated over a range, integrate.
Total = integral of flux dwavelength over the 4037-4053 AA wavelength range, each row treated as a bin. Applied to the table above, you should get 143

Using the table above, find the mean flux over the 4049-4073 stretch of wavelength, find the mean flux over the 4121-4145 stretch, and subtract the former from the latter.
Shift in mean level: -1.0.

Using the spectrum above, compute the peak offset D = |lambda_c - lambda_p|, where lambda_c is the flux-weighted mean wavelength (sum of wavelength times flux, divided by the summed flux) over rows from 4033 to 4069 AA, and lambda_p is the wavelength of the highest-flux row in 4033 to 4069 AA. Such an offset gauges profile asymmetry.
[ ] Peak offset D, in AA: 15.9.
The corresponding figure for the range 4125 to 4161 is 16.1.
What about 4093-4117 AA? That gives 2.4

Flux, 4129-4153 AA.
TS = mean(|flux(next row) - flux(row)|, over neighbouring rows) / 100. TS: 0.0075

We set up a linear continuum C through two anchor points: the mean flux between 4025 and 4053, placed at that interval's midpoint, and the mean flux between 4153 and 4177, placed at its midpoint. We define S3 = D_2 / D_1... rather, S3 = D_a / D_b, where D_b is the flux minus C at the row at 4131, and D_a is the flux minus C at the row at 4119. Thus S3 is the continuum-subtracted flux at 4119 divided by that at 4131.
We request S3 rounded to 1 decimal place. 1.9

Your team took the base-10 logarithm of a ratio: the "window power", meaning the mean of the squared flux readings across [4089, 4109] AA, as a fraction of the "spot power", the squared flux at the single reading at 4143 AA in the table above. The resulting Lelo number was -0.04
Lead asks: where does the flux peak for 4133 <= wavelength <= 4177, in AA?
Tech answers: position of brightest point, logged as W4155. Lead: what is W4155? 4155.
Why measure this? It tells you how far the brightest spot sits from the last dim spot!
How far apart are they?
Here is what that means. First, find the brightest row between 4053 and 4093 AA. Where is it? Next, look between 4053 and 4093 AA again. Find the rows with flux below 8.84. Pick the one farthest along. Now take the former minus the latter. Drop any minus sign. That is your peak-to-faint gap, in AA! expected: 24 AA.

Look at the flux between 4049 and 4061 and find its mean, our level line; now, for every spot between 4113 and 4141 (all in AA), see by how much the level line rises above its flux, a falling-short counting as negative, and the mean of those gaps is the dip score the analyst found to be 0.83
